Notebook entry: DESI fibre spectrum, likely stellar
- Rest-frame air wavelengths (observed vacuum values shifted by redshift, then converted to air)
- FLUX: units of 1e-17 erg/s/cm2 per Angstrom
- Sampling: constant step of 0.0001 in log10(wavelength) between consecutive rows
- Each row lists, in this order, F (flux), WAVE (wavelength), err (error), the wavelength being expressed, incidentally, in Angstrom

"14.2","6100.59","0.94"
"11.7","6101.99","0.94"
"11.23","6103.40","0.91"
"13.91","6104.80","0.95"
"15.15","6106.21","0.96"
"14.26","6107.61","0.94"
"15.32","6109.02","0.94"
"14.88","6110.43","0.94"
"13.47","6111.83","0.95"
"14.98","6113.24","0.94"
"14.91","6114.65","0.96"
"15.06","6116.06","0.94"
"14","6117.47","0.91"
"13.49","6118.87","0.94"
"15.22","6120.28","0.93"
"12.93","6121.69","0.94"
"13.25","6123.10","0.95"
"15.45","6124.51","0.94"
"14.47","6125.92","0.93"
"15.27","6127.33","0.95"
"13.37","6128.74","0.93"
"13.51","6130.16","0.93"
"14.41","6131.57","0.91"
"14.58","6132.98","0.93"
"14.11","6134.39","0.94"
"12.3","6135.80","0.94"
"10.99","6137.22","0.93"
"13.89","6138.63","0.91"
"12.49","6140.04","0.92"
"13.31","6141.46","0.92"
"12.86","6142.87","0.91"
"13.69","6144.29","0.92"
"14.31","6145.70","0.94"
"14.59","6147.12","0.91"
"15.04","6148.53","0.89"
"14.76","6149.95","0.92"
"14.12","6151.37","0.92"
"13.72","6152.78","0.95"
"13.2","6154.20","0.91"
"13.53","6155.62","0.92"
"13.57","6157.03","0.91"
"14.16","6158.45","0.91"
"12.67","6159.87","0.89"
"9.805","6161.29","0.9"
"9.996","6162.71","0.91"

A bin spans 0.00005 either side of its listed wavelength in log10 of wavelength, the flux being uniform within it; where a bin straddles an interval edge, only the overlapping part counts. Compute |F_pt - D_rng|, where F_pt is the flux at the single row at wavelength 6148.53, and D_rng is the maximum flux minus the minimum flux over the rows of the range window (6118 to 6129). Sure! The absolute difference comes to 12.5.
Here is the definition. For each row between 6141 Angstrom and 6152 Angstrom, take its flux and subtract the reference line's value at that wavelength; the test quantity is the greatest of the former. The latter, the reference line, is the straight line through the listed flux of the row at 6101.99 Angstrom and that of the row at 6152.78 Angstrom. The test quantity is 1.5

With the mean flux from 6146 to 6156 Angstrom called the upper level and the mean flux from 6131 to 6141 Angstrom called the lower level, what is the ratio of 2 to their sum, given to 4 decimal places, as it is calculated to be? 0.0730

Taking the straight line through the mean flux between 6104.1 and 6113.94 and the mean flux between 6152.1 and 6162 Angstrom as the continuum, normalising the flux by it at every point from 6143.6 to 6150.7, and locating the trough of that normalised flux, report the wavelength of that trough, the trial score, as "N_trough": 6144.29 Angstrom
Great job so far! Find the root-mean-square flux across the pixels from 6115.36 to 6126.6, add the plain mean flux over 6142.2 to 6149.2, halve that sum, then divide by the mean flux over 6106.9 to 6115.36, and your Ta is 0.969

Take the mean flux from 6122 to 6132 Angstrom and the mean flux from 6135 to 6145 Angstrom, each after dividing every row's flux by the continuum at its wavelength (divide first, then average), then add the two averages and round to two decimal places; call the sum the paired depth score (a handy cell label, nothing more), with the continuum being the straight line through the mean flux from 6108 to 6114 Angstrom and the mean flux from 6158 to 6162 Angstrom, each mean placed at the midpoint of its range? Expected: 2.00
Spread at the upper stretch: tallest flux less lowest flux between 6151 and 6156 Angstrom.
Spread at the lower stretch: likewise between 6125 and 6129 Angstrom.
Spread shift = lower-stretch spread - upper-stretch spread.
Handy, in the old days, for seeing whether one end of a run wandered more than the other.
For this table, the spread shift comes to 1.0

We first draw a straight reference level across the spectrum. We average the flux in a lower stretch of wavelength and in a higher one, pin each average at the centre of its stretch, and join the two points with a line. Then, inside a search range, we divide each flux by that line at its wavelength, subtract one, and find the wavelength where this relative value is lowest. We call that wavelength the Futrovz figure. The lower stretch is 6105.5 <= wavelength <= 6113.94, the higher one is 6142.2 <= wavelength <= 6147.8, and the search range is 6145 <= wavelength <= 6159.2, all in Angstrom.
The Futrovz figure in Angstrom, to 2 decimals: 6154.20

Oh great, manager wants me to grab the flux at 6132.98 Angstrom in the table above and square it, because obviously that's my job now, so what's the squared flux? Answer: 213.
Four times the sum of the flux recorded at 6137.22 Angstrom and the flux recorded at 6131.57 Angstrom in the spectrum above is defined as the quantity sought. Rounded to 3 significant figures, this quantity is 102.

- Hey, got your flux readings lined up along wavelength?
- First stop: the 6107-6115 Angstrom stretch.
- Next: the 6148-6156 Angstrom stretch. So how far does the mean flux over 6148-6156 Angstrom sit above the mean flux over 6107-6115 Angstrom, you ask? -0.57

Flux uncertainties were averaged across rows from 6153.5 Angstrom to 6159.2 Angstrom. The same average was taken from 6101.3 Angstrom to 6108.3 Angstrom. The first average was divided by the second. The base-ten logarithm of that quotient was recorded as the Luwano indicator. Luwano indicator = -0.013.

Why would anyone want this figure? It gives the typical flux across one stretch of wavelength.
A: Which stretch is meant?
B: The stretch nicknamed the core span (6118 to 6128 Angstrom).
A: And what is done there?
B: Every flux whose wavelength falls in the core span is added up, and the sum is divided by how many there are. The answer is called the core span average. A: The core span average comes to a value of 14.3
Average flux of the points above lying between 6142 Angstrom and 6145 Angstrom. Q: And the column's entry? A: 13.3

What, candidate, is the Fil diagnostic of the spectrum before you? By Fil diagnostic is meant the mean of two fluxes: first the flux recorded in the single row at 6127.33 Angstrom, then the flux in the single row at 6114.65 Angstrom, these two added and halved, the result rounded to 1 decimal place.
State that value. 15.1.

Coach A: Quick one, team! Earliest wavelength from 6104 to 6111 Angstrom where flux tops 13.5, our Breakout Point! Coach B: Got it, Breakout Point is 6104.80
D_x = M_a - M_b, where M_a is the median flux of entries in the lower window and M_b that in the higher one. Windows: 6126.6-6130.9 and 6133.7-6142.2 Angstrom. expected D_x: 0.6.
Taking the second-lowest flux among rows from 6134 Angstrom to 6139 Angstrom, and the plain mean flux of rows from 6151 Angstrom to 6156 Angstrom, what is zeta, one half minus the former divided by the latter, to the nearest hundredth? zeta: -0.40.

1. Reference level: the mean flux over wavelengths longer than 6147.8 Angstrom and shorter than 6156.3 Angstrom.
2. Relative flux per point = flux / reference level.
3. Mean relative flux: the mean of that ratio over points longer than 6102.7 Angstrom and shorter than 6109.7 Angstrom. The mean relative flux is 0.99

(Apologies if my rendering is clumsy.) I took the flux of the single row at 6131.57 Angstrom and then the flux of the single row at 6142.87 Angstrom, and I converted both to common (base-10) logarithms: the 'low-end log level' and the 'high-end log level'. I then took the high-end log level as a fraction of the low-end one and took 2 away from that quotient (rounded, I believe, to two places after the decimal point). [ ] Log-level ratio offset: -1.04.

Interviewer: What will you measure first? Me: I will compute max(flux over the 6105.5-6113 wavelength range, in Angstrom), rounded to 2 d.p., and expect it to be 15.32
